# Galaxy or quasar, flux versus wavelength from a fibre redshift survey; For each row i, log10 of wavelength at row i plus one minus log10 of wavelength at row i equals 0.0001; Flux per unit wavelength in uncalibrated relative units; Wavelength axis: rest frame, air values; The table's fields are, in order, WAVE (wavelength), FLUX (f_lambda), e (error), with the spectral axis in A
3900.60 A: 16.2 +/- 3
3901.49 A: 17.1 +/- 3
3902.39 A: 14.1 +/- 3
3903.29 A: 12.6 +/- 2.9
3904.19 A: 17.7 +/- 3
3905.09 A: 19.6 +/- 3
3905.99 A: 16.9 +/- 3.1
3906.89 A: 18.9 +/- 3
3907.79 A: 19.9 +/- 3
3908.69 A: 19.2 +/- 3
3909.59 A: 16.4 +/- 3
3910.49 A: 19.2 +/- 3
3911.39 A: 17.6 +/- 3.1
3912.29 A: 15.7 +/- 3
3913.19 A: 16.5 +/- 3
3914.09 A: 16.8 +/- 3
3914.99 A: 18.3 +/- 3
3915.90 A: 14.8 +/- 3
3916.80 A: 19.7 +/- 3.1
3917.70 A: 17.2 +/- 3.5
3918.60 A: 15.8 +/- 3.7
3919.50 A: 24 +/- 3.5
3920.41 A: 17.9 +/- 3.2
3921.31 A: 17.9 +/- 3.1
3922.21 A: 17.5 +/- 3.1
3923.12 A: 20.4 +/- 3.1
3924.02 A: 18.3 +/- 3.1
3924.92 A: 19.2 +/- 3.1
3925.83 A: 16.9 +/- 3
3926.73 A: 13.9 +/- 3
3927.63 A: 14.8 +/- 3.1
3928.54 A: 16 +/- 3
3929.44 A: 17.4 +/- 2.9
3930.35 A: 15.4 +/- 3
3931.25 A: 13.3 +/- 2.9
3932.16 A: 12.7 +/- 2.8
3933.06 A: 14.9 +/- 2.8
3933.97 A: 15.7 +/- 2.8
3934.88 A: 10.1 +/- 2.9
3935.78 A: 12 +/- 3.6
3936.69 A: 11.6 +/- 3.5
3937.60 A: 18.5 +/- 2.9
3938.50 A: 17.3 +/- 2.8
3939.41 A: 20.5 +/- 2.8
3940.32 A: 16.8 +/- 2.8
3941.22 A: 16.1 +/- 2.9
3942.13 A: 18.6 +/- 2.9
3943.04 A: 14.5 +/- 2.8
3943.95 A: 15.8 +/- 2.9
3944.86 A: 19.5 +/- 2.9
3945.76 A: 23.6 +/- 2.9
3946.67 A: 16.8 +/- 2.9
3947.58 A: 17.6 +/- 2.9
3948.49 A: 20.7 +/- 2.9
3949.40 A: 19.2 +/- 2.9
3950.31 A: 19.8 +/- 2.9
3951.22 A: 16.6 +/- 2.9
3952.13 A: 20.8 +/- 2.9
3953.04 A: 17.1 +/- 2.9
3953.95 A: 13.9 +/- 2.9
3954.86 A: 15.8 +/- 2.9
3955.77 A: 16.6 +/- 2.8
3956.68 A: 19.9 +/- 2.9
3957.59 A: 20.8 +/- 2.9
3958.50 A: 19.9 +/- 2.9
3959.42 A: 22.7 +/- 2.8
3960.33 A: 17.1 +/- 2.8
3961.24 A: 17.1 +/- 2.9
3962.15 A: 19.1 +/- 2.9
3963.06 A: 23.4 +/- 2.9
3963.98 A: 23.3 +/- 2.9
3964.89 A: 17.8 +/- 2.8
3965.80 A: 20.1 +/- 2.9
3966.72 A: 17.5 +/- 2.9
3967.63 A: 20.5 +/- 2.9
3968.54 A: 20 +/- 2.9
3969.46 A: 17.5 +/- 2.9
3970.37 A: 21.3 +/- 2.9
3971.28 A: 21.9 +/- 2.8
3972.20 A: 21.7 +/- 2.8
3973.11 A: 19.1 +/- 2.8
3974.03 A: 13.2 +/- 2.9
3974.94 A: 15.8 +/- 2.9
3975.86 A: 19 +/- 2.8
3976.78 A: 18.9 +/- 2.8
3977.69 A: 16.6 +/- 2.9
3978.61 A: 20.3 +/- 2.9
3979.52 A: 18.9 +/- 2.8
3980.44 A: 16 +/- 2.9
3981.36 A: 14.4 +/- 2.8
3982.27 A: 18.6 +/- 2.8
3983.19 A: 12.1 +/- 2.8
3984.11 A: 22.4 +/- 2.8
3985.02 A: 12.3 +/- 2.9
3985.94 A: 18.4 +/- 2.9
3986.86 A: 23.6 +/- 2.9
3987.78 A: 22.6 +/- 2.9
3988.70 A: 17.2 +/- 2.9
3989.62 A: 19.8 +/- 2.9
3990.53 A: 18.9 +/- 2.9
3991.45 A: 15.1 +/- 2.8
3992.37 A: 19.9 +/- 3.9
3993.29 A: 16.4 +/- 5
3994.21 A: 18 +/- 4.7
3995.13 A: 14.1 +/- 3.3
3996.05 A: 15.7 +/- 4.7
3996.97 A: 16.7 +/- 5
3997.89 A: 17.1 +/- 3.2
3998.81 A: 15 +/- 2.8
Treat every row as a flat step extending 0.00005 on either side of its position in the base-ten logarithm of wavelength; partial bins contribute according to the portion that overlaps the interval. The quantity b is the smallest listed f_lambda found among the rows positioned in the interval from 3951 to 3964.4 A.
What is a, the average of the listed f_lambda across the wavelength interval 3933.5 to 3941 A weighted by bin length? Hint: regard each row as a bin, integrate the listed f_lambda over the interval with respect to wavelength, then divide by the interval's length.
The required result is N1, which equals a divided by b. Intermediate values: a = 15.3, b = 13.9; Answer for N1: 1.10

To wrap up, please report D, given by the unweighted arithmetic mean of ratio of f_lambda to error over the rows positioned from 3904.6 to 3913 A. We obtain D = 6.01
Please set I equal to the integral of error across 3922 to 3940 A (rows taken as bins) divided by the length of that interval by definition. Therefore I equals 3.01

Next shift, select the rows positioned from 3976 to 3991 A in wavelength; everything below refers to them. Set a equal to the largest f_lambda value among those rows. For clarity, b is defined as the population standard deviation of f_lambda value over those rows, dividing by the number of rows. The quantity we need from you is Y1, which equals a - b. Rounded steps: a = 23.6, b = 3.26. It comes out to 20.3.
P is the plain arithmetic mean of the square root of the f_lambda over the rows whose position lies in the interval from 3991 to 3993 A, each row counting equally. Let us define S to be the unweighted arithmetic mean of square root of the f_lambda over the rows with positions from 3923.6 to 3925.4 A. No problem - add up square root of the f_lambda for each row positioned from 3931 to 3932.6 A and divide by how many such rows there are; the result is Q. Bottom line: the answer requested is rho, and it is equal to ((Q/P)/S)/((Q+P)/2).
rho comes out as 0.051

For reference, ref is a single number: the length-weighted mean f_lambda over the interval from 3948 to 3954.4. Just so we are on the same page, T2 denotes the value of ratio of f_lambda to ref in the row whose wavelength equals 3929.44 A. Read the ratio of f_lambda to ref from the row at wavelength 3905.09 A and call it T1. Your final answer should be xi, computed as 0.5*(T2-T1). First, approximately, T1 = 1.07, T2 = 1.0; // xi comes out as -0.06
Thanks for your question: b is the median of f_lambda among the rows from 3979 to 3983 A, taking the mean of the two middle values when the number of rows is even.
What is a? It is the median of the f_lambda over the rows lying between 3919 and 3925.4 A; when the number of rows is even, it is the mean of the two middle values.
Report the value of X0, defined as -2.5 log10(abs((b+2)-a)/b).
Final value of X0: 3.1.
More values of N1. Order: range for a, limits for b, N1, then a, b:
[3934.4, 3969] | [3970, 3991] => 1.50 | 18.1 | 12.1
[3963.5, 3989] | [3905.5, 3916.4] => 1.26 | 18.6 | 14.8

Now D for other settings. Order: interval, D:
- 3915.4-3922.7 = 5.54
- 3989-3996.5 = 4.82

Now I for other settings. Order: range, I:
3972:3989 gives 2.85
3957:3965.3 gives 2.87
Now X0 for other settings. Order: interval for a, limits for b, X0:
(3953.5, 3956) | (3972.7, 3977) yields 1.4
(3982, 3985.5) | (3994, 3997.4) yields 1.9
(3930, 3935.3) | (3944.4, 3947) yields 1.1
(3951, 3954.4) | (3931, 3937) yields 1.9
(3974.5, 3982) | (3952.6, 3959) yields 2.8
